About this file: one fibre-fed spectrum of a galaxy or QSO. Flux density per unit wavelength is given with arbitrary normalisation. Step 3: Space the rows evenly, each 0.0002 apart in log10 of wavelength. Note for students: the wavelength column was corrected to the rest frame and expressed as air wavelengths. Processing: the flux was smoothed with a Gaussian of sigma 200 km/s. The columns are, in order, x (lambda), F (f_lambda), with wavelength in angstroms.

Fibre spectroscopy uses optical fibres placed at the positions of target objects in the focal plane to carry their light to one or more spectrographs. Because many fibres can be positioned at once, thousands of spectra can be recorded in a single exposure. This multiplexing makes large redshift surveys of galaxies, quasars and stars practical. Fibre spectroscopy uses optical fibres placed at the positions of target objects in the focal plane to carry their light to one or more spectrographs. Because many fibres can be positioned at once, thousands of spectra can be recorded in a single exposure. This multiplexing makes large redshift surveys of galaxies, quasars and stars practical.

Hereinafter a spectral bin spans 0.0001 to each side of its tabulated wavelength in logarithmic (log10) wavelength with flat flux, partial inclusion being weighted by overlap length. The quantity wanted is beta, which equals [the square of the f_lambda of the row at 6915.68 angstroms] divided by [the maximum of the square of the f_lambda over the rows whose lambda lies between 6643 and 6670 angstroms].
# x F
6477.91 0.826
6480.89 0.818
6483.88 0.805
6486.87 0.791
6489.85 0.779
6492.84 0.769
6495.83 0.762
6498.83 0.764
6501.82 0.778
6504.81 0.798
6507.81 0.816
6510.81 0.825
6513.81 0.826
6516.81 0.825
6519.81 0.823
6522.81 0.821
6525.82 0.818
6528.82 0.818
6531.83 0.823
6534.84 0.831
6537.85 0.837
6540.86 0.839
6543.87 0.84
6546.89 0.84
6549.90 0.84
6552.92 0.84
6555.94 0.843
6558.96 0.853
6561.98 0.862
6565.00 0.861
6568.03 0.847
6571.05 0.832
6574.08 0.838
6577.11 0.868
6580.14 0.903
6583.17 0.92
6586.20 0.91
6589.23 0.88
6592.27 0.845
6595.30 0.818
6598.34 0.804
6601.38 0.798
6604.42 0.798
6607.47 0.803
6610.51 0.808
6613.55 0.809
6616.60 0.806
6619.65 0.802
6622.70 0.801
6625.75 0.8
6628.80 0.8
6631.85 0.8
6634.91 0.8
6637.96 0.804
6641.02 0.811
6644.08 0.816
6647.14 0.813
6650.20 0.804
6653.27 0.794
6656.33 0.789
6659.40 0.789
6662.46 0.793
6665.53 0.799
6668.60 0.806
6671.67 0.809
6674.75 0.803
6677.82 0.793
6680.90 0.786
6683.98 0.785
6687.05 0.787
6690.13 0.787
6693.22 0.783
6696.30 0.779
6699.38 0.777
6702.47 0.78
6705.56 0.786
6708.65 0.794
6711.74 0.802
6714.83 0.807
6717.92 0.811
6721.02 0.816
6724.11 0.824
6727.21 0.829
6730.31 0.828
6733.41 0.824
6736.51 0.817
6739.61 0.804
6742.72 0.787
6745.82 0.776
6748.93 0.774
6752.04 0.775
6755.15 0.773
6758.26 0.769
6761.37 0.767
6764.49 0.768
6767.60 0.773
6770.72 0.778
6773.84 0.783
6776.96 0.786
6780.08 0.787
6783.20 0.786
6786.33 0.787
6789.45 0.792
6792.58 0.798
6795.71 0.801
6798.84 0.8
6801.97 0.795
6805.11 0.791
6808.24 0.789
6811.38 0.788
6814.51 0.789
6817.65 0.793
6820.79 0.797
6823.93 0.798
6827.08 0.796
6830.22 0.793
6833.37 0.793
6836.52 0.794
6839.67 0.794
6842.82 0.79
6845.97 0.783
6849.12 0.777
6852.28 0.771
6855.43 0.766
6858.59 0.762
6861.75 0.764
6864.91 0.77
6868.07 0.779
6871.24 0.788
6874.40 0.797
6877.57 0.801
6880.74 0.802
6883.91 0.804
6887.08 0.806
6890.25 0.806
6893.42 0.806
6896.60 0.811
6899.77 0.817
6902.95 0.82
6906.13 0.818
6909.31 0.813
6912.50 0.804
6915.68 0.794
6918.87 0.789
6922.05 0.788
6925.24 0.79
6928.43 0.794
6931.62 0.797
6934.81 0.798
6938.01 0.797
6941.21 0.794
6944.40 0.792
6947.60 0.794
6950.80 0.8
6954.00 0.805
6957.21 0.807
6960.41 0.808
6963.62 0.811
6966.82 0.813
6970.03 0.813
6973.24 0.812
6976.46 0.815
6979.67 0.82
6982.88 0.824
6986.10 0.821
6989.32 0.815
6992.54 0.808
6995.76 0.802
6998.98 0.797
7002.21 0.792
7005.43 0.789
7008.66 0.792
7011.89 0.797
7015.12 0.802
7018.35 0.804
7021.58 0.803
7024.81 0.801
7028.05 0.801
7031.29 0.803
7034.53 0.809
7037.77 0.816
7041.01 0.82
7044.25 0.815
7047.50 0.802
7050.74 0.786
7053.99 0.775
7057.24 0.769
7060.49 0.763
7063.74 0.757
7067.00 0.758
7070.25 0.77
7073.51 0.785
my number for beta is 0.95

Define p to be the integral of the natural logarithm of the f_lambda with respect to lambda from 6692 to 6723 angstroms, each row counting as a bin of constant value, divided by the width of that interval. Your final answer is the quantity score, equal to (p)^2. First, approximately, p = -0.231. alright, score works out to 0.0533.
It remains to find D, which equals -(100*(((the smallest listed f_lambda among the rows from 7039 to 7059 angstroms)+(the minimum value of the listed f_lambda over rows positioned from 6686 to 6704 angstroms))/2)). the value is -77.3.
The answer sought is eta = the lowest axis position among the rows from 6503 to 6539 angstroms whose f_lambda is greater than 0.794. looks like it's 6504.81 angstroms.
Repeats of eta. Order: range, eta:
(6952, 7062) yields 6954.00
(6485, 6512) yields 6504.81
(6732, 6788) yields 6733.41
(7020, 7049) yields 7021.58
